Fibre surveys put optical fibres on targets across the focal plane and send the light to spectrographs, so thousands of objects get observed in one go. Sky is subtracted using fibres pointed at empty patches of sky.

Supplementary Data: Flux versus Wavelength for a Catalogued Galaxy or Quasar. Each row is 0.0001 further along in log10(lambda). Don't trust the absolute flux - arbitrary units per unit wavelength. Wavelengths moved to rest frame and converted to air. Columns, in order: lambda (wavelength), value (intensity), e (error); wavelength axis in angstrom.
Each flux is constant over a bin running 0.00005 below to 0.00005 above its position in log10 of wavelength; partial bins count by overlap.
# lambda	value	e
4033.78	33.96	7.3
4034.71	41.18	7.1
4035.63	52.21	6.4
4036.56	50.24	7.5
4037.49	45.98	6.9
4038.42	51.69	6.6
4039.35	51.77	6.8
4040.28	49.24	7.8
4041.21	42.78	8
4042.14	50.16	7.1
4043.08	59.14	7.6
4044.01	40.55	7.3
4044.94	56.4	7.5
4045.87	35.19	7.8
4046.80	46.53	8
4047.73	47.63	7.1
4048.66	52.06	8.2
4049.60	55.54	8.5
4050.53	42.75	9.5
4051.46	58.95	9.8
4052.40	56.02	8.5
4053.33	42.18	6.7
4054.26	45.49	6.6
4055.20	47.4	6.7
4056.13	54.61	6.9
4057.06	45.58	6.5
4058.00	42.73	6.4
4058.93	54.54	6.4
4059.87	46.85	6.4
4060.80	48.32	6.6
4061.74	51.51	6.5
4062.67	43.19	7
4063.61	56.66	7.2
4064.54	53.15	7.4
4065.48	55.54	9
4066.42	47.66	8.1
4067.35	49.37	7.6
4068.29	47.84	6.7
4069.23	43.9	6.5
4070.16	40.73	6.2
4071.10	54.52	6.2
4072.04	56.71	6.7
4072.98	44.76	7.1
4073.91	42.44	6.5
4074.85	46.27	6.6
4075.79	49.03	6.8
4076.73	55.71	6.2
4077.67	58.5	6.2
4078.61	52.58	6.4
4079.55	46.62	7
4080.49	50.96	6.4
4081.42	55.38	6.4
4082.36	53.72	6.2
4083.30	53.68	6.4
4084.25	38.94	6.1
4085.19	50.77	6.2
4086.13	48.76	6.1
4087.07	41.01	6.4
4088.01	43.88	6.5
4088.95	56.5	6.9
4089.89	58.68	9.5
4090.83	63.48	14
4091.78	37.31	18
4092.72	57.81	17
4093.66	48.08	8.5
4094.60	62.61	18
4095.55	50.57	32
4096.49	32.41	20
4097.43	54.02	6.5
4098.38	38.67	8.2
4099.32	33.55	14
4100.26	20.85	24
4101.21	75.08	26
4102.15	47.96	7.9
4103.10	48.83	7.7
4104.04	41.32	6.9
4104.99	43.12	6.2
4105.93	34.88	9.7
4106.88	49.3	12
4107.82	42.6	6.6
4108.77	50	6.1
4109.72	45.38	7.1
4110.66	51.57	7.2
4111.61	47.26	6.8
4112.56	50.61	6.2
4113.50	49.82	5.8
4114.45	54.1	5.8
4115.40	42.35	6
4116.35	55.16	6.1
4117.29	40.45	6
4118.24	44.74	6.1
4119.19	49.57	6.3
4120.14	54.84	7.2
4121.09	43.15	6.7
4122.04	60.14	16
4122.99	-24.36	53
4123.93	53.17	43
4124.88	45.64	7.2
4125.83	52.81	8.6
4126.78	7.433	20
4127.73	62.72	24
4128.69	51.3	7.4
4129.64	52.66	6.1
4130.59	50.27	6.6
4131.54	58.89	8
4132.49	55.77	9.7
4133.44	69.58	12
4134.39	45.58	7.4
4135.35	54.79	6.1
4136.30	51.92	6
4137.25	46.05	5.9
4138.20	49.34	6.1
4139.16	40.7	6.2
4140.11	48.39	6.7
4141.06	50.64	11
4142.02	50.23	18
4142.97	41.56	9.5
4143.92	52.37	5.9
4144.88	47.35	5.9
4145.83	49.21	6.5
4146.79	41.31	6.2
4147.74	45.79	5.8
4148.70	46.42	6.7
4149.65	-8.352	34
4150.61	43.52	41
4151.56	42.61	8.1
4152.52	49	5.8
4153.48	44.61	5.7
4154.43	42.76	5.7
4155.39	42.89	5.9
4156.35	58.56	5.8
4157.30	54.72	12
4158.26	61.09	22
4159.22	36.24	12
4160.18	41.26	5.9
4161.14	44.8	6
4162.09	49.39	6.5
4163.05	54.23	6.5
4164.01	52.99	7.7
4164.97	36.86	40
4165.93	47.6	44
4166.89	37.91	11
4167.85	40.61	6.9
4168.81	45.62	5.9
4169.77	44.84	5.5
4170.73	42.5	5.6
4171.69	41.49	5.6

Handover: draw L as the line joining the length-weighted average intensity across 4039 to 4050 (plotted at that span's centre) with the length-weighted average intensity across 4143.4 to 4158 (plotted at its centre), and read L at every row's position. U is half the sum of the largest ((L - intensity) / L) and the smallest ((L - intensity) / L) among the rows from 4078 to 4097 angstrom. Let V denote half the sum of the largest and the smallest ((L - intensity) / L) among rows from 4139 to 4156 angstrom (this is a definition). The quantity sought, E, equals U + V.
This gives 0.47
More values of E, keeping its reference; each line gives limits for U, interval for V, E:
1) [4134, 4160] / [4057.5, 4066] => 0.36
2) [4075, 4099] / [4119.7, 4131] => 0.54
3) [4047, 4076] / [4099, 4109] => -0.08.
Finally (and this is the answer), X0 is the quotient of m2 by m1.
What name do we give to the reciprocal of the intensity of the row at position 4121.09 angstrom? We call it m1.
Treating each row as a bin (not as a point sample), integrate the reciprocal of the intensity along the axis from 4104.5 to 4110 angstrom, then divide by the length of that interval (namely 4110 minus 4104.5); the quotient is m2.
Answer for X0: 1.0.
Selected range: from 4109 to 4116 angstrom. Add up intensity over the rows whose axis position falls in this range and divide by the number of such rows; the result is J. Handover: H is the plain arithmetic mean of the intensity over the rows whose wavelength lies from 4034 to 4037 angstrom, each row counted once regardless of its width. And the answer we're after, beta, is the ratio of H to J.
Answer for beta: 0.98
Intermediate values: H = 47.9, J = 49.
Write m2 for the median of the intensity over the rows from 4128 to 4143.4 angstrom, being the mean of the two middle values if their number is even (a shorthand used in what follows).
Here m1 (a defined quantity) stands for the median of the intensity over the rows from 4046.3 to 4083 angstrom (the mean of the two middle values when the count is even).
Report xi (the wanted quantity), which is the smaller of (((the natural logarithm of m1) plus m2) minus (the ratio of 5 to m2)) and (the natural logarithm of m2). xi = 3.92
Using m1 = 49.0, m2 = 50.5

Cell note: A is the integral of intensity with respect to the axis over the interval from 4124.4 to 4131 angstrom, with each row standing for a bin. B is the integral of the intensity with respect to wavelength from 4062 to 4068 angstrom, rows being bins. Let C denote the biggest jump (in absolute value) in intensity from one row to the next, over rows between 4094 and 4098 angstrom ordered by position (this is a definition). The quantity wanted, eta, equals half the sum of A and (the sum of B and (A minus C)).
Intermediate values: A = 304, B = 305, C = 22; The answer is 446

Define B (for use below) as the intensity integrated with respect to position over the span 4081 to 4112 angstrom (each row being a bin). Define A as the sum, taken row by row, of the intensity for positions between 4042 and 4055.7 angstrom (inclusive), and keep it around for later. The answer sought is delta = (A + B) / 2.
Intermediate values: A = 736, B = 1482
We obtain 1109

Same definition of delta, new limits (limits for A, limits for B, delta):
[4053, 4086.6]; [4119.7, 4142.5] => 1426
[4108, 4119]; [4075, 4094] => 750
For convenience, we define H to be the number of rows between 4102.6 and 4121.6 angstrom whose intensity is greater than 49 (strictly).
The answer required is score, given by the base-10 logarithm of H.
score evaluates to 0.95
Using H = 9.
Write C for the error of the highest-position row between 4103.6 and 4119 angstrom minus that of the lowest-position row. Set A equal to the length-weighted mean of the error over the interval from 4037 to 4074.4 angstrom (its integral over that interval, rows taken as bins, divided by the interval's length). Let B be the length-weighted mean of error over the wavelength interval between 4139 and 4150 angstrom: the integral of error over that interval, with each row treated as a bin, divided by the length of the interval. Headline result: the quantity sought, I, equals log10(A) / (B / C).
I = -0.07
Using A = 7.3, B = 10.0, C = -0.8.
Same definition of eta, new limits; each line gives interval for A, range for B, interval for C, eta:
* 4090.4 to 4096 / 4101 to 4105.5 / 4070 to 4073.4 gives 403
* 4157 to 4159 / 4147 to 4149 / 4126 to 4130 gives 128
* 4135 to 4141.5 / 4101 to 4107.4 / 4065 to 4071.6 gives 462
